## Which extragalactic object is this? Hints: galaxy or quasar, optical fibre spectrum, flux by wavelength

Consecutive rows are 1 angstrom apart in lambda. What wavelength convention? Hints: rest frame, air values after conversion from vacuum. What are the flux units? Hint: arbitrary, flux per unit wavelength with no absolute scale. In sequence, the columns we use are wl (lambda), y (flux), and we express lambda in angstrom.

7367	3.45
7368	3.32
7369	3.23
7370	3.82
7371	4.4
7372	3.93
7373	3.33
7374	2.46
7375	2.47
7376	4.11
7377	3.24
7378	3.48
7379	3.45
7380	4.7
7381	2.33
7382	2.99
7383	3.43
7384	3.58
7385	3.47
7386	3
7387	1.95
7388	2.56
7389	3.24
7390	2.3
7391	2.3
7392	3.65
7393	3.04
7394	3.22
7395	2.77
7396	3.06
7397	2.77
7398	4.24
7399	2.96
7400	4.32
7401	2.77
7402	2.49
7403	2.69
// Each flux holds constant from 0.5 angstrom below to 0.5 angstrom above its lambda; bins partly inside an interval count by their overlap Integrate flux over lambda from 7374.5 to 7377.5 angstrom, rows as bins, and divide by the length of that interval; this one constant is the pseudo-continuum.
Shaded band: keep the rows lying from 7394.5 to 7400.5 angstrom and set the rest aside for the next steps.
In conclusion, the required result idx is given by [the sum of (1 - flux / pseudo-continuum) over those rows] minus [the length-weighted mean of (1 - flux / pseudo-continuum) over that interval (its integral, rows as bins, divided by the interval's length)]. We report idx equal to -0.1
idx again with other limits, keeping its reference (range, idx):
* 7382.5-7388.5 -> 0.4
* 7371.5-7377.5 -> 0.0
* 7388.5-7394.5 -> 0.5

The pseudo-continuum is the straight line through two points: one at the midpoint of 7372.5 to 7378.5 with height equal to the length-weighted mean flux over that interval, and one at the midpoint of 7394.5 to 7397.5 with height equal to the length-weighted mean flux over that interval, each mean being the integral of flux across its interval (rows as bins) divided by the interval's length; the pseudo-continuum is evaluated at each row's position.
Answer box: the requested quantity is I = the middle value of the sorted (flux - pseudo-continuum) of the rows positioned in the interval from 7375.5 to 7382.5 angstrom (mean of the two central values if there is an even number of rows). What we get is 0.322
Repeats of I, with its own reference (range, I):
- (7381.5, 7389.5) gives 0.123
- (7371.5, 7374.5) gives 0.110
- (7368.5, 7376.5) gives 0.332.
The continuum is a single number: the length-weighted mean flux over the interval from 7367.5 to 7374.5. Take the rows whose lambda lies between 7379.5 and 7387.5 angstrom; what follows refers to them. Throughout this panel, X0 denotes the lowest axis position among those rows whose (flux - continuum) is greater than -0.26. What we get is 7380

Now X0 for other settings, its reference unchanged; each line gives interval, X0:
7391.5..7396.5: 7392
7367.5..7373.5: 7368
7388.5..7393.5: 7389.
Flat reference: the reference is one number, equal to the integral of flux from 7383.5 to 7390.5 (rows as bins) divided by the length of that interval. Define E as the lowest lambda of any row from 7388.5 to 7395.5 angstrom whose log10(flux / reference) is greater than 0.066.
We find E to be 7392 angstrom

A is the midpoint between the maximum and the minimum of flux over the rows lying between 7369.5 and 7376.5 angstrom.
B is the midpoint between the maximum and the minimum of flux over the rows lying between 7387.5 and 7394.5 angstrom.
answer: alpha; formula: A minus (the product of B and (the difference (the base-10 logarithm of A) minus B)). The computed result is 10.7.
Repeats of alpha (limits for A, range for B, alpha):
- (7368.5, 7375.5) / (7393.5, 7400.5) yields 14.1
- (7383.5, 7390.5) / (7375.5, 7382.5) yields 13.6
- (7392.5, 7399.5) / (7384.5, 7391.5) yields 9.4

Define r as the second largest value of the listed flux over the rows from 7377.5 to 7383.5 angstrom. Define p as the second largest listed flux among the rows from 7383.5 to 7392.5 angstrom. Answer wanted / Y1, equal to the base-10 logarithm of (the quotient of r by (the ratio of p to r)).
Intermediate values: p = 3.58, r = 3.48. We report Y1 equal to 0.53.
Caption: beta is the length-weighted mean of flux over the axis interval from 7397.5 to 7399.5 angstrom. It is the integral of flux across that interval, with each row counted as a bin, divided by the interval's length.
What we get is 3.60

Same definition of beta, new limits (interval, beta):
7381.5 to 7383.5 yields 3.21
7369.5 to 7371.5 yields 4.11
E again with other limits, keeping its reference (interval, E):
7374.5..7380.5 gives 7376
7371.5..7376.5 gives 7372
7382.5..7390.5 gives 7383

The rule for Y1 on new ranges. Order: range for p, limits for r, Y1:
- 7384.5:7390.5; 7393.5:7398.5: 0.51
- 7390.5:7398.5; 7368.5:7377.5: 0.67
